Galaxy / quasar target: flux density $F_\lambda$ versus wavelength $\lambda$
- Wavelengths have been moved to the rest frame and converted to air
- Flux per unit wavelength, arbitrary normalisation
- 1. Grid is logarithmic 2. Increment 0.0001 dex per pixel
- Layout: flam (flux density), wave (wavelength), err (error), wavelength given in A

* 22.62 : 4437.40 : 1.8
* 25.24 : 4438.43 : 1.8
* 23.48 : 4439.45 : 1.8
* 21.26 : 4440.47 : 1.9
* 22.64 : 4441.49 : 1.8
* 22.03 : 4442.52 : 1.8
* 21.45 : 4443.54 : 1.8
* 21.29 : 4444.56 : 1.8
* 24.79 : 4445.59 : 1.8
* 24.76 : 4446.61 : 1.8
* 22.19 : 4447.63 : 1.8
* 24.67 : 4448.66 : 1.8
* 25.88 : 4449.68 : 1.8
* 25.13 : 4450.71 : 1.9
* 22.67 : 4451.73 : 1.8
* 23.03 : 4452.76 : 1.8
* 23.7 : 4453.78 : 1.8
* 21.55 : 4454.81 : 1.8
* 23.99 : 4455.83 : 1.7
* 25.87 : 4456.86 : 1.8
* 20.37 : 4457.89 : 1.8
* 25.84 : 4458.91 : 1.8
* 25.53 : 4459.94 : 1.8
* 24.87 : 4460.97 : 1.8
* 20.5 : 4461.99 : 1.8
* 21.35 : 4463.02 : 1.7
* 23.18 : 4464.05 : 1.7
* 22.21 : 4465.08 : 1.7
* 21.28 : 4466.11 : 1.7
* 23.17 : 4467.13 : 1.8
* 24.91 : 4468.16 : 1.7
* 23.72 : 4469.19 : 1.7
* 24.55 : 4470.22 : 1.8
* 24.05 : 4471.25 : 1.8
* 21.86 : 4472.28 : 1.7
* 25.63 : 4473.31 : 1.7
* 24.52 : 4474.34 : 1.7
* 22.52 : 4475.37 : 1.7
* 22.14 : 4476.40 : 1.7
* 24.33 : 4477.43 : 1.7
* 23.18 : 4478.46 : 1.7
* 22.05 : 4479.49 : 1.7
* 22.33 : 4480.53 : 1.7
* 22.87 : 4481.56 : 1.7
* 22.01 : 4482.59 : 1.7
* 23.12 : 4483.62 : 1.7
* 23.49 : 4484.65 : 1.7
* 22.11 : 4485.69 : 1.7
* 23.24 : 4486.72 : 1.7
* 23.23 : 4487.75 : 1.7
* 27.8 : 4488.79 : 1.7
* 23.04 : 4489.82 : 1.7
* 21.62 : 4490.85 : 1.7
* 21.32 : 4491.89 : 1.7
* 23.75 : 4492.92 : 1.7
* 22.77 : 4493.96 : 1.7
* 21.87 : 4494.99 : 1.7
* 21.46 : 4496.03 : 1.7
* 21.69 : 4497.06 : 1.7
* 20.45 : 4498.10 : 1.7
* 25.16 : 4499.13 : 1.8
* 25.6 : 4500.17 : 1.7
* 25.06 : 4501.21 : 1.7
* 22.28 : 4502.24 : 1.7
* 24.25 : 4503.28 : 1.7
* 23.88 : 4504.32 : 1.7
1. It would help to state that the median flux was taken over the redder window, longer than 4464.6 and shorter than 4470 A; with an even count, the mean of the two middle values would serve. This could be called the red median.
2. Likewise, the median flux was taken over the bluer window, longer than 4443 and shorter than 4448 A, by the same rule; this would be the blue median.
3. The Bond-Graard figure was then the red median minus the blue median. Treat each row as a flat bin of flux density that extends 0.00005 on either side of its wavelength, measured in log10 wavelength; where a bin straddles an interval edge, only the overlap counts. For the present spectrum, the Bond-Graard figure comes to 1.0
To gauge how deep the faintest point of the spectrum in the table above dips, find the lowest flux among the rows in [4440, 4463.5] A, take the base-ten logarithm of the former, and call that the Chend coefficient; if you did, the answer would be 1.31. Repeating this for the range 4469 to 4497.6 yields 1.33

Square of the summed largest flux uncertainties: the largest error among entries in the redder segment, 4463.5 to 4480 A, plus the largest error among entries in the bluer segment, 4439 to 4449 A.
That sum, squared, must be 13.7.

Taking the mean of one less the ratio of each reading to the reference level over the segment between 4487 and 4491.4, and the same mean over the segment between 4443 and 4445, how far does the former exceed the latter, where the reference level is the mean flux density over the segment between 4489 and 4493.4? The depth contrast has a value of -0.11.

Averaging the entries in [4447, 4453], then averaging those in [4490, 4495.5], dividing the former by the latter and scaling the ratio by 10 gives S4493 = 10.7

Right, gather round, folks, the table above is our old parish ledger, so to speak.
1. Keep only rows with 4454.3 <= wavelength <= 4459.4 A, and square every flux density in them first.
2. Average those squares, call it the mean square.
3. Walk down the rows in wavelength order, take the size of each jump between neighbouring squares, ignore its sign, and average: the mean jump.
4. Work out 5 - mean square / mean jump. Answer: 1.9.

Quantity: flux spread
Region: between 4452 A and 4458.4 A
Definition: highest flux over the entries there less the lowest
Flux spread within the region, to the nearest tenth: 5.5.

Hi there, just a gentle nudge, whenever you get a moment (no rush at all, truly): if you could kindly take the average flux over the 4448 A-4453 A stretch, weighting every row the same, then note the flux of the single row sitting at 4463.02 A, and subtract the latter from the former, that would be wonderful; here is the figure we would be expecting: 3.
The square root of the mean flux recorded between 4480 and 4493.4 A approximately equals 4.803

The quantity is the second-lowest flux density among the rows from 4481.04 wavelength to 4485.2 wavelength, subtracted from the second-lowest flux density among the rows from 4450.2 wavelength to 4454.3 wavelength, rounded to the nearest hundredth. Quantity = 0.16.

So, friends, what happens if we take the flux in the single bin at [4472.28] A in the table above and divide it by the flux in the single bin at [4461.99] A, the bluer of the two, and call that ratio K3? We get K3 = 1.07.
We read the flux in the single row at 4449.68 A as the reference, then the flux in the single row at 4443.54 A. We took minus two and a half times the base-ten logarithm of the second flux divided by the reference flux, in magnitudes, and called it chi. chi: 0.20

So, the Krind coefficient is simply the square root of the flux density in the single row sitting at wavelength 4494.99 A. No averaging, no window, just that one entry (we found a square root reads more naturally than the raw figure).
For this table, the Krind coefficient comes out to 4.68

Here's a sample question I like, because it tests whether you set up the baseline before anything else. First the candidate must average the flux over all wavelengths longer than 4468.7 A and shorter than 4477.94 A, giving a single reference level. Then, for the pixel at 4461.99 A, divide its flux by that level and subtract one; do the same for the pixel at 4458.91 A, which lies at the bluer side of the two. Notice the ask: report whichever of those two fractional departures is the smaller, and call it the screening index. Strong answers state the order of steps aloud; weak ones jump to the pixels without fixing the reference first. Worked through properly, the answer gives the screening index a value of -0.14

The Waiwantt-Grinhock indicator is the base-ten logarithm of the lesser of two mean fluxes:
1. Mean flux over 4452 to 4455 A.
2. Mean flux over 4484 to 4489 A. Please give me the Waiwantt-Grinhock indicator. 1.36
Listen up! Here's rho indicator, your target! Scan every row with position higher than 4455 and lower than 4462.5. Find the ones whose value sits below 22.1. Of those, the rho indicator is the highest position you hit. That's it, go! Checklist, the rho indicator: 4461.99 A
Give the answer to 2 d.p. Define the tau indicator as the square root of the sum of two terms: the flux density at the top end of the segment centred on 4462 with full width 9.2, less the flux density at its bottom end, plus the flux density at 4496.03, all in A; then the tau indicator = 4.73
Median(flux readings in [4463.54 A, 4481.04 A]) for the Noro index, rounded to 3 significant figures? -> 23.2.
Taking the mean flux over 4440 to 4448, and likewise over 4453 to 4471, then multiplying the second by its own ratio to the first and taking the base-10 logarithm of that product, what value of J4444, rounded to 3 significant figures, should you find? 1.38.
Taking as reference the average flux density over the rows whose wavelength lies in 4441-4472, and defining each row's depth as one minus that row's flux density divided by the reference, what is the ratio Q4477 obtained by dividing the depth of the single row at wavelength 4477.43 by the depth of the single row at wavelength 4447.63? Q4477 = -0.8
